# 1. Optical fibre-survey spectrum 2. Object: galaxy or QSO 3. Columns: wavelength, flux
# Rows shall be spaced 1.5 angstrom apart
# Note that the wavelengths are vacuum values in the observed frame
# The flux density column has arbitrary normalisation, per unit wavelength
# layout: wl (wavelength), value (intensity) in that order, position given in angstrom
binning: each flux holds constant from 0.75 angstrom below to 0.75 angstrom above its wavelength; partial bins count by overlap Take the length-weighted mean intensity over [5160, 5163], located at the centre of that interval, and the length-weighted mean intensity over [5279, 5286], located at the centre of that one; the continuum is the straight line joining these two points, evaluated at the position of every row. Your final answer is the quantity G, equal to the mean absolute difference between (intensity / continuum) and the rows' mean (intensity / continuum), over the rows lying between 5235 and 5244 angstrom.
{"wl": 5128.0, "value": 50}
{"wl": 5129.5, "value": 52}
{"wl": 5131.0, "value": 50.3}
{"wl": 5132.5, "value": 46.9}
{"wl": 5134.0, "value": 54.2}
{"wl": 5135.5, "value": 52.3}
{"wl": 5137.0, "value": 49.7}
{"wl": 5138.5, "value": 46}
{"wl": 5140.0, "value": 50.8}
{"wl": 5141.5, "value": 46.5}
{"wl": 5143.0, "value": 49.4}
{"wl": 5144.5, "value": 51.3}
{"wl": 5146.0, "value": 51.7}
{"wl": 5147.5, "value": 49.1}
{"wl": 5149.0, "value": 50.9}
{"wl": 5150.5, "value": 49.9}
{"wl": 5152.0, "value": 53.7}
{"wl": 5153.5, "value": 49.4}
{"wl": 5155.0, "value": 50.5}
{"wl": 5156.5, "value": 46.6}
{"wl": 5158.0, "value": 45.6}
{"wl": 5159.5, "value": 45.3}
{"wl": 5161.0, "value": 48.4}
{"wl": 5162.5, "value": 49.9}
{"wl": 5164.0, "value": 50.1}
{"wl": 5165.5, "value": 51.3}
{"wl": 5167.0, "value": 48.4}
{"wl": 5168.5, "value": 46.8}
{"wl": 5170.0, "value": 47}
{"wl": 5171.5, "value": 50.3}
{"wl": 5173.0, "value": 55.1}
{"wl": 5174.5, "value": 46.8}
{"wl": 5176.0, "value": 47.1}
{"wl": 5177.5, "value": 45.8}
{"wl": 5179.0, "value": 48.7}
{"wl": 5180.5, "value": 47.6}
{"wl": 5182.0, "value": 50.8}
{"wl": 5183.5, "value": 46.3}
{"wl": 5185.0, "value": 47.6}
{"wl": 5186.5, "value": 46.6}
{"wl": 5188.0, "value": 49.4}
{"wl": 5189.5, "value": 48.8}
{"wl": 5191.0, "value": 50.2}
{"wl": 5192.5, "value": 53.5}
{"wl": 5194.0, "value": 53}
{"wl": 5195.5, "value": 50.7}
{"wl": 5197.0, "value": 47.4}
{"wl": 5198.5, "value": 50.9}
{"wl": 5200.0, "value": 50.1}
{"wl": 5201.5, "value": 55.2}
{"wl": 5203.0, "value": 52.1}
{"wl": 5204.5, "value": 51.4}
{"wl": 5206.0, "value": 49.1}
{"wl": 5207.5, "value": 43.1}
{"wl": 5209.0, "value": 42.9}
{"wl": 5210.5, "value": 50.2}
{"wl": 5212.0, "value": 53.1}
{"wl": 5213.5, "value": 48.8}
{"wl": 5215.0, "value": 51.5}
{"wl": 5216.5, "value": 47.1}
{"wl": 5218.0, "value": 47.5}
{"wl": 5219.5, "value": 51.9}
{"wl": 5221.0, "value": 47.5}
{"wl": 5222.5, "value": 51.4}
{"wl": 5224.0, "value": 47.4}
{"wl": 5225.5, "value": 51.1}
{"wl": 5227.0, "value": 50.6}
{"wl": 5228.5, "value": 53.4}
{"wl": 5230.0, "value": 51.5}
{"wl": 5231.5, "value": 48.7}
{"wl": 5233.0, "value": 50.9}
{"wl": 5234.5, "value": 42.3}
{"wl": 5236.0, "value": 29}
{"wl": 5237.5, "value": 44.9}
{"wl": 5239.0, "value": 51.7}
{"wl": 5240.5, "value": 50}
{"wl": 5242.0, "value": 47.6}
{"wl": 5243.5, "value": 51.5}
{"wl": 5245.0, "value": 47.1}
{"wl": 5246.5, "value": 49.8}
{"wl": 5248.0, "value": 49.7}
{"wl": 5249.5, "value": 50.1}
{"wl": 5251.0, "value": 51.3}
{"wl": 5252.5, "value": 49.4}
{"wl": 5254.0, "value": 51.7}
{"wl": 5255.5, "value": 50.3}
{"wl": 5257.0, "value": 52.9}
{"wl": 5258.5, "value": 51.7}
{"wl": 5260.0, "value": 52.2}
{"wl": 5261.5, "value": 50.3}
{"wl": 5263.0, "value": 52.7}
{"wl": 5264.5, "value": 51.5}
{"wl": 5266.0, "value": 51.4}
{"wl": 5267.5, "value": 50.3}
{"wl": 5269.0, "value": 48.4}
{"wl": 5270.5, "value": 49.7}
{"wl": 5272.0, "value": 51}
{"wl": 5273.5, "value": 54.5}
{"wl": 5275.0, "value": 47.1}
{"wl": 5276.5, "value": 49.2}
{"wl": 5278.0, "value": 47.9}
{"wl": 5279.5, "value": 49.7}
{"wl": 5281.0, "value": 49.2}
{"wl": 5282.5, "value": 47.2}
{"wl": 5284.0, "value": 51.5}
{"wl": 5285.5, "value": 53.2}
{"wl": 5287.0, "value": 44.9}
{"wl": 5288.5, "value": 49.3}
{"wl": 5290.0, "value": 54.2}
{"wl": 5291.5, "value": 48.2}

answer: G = 0.118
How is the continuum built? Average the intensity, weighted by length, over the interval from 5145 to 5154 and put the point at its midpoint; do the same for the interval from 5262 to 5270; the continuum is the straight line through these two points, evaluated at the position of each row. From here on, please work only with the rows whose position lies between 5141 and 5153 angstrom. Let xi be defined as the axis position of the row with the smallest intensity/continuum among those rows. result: 5141.5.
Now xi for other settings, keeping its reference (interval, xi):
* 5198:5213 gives 5209.0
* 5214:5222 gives 5216.5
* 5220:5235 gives 5234.5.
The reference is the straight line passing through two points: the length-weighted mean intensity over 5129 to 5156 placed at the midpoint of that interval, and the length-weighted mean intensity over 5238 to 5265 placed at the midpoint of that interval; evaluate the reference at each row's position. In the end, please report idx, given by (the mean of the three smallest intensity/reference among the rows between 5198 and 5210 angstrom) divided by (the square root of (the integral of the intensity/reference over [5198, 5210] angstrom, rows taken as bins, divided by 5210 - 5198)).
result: 0.903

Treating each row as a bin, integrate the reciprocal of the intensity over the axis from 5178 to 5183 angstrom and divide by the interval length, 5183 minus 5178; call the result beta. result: 0.0205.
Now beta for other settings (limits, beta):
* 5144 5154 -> 0.0197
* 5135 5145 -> 0.0203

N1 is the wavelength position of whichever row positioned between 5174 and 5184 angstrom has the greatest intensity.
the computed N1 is 5182.0 angstrom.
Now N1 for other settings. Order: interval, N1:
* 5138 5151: 5146.0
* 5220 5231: 5228.5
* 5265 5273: 5266.0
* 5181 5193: 5192.5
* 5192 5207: 5201.5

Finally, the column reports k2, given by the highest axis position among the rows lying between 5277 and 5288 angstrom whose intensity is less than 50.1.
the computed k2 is 5287.0 angstrom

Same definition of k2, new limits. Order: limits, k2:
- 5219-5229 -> 5224.0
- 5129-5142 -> 5141.5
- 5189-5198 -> 5197.0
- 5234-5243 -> 5242.0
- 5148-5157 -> 5156.5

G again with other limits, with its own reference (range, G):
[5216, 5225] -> 0.038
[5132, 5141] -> 0.050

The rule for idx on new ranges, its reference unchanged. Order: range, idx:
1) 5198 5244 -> 0.767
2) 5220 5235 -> 0.914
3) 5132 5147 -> 0.928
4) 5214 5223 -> 0.949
